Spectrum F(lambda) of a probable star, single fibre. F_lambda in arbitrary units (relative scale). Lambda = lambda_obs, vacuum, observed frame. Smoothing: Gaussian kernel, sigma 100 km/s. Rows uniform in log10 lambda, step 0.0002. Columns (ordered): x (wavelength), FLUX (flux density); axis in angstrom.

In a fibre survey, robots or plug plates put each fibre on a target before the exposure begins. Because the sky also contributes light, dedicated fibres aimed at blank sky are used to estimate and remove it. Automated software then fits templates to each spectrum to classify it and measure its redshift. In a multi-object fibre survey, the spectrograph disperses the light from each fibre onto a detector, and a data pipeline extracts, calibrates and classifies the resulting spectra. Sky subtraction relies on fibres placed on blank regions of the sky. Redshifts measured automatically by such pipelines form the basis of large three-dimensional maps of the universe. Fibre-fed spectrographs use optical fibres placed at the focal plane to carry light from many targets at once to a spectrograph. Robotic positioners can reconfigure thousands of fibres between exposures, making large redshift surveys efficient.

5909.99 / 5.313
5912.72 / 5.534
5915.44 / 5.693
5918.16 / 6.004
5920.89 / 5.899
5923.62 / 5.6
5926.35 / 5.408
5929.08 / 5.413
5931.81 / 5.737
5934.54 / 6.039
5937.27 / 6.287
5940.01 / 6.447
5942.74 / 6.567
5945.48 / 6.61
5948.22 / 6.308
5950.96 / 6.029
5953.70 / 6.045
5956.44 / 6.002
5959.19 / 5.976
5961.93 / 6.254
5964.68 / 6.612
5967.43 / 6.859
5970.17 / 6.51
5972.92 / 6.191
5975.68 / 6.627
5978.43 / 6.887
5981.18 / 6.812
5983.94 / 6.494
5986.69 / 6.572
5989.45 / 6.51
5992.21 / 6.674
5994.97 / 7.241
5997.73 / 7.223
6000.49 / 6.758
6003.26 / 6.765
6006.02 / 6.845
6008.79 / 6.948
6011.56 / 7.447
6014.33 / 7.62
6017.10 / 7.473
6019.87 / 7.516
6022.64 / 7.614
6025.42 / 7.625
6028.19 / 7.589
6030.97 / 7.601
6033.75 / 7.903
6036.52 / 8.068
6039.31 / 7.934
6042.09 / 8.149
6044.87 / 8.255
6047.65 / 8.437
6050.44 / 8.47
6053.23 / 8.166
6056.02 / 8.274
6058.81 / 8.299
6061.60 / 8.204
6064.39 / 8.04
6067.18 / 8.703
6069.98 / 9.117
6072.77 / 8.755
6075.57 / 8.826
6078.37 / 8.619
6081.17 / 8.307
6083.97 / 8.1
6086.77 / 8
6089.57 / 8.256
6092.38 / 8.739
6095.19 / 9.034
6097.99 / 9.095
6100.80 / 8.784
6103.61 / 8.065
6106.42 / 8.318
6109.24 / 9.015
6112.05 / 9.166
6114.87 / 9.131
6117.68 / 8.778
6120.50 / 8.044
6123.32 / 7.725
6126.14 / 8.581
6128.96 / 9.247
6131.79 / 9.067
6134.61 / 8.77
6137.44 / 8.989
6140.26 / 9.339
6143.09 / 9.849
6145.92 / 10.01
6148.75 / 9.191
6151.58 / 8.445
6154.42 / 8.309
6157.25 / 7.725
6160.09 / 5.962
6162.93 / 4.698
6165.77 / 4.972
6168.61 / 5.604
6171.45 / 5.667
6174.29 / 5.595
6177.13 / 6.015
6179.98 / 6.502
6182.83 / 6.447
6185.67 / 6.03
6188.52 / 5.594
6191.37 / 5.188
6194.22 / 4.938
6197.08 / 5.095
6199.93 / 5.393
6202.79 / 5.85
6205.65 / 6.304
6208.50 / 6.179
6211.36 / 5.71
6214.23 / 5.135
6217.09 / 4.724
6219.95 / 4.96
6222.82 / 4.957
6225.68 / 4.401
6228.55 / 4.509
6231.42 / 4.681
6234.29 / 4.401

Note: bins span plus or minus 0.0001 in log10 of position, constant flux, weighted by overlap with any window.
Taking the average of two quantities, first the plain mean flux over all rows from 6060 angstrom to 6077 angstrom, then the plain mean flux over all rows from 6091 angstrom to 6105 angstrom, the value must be 8.7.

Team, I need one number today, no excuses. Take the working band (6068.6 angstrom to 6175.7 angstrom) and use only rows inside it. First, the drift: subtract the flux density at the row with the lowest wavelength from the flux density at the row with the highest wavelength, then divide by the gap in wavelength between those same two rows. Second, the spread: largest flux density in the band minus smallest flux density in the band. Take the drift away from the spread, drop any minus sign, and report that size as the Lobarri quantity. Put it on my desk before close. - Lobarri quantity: 5.3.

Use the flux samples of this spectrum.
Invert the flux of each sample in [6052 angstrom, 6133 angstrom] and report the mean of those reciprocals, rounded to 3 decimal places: 0.117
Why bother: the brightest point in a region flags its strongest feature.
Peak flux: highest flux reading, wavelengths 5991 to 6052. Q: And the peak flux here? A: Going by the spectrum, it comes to 8.47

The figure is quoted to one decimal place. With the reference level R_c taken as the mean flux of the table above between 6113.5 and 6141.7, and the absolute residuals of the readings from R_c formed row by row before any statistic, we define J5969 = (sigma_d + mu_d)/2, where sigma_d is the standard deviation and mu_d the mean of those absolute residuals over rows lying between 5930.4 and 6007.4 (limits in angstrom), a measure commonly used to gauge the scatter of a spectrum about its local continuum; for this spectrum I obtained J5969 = 1.3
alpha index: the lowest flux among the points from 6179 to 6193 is 5.188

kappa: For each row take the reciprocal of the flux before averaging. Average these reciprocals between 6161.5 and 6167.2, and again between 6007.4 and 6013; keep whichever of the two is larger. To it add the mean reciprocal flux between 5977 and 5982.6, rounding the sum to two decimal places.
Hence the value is 0.35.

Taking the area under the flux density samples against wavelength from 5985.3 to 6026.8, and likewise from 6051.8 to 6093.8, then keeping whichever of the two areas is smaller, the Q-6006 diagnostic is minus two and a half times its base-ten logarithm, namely -6.18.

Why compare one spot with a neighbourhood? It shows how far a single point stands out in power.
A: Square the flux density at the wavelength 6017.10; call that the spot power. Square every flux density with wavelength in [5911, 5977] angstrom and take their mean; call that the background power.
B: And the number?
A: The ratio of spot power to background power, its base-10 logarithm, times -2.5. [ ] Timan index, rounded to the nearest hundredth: -0.43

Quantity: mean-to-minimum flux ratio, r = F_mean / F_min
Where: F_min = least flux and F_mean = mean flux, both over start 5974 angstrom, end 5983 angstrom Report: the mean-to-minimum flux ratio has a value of 1.02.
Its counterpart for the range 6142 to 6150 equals 1.05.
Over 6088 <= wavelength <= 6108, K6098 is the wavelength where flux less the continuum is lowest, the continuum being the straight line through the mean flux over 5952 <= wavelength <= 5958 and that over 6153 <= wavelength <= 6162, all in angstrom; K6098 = 6103.61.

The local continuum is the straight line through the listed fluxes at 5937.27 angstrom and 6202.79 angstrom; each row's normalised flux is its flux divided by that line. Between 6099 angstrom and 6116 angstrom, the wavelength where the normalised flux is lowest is 6103.61 angstrom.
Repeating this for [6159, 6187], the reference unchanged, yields 6162.93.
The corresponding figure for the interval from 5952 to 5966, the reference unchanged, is 5959.19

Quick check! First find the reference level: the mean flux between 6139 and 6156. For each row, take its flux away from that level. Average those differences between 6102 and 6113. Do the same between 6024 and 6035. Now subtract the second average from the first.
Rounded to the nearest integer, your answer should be -1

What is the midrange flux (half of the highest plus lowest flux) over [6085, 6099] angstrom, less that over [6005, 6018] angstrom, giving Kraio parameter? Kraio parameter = 1.3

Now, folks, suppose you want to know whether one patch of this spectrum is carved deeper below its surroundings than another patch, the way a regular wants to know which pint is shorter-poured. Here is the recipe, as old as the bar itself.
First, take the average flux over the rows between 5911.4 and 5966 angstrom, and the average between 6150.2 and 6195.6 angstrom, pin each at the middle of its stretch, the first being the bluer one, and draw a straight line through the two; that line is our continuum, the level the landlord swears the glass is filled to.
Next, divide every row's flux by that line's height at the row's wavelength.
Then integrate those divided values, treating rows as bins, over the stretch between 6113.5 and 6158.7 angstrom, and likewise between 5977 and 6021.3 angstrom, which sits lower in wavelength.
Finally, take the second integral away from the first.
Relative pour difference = 14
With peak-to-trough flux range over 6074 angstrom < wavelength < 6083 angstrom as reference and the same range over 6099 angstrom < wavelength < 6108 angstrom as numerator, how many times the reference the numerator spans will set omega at 1.39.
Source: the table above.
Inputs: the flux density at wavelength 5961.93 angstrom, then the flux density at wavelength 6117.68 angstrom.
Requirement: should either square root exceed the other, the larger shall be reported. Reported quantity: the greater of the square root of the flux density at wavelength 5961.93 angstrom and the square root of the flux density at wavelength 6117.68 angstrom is 2.96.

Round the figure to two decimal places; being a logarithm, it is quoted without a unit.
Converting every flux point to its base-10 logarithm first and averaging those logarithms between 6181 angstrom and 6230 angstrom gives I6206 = 0.73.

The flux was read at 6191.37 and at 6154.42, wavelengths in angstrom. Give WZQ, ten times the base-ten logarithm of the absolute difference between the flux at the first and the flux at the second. 4.9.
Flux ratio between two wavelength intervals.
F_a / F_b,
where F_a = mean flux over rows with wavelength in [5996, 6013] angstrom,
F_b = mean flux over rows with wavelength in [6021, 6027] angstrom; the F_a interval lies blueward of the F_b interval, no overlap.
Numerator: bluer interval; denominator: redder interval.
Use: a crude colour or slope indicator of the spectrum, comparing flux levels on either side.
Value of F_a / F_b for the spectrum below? 0.92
